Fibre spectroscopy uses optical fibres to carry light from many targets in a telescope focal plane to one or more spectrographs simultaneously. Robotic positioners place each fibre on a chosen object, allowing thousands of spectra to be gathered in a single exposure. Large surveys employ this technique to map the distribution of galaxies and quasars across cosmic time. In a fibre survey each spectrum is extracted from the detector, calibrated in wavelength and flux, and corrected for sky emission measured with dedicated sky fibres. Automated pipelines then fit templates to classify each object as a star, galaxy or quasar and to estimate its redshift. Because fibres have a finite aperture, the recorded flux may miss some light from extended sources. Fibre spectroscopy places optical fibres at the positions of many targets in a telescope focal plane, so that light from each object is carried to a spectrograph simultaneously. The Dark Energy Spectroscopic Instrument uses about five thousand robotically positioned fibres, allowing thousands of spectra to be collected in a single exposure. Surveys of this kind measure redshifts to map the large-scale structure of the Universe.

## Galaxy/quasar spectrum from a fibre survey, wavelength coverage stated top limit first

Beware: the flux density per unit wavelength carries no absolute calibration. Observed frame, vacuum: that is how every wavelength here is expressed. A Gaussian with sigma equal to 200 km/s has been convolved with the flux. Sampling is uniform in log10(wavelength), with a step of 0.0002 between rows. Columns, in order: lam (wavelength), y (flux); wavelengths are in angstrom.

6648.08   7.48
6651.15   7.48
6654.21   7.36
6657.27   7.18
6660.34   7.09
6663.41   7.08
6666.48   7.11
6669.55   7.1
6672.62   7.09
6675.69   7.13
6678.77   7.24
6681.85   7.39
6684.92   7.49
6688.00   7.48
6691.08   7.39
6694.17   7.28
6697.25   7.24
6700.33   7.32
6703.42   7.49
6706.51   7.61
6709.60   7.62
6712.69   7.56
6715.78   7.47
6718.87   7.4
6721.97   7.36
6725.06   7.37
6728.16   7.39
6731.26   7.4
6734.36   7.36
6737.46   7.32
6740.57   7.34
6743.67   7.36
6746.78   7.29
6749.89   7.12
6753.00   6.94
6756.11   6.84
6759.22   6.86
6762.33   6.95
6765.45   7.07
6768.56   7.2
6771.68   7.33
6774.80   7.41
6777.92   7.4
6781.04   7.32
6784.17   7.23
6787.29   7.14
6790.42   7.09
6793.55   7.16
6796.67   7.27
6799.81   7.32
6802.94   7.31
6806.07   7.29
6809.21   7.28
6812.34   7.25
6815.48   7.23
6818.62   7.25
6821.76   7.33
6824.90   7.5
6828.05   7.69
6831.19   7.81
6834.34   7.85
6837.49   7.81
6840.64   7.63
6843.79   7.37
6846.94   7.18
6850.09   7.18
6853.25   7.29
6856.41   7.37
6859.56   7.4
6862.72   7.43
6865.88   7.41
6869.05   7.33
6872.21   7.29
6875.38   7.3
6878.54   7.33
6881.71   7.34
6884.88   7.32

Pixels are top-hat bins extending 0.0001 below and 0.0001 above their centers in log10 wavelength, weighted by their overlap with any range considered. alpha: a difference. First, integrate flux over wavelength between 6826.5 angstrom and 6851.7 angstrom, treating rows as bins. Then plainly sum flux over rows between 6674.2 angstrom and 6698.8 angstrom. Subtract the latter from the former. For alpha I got 132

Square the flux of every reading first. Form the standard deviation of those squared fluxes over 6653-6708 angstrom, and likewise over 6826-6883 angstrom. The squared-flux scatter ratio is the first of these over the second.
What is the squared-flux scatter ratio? 0.76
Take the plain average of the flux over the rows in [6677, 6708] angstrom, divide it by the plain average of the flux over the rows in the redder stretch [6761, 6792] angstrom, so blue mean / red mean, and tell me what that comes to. 1.02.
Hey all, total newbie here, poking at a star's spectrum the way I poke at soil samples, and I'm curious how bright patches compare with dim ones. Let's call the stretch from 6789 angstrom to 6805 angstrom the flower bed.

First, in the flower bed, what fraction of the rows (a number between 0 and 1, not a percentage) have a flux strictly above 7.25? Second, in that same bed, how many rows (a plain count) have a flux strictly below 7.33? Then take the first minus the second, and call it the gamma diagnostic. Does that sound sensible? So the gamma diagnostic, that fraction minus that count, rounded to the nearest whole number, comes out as -4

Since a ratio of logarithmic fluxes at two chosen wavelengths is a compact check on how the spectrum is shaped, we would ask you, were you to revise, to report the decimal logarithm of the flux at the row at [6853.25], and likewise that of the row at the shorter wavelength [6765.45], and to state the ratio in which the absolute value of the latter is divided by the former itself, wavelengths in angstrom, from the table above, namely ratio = 0.98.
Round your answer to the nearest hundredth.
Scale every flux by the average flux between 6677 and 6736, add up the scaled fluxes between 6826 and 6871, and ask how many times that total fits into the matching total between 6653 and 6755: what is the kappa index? 2.30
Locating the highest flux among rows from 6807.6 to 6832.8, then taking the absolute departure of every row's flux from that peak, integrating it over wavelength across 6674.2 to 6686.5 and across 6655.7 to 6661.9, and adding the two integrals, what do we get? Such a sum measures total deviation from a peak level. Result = 10.3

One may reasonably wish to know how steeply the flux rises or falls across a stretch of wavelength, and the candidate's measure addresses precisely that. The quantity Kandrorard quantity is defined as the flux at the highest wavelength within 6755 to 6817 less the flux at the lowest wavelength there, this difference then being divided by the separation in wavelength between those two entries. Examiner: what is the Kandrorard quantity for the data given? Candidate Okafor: 0.0066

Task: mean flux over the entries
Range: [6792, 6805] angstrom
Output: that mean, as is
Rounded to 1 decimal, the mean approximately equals 7.3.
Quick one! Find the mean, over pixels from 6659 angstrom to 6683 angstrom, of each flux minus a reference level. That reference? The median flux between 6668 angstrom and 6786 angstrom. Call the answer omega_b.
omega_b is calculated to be -0.18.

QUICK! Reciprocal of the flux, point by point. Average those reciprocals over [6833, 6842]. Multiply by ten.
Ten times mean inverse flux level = 1.29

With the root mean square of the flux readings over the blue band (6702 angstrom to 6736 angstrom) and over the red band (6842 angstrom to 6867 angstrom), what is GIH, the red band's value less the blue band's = -0.13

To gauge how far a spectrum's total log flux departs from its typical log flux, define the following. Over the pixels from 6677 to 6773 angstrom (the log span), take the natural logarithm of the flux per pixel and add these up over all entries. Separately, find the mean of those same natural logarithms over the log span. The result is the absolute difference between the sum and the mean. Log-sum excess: 60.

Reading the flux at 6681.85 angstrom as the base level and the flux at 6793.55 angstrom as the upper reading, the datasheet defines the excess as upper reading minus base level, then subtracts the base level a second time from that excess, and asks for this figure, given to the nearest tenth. -7.6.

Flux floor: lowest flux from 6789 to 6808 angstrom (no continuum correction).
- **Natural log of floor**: 1.96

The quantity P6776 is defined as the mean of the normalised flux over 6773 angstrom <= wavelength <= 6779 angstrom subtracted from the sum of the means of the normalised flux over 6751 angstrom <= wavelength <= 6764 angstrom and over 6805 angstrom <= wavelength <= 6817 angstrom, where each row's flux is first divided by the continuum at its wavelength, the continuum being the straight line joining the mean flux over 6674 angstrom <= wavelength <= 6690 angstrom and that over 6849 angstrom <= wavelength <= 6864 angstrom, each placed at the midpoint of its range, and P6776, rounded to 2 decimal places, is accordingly 0.92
